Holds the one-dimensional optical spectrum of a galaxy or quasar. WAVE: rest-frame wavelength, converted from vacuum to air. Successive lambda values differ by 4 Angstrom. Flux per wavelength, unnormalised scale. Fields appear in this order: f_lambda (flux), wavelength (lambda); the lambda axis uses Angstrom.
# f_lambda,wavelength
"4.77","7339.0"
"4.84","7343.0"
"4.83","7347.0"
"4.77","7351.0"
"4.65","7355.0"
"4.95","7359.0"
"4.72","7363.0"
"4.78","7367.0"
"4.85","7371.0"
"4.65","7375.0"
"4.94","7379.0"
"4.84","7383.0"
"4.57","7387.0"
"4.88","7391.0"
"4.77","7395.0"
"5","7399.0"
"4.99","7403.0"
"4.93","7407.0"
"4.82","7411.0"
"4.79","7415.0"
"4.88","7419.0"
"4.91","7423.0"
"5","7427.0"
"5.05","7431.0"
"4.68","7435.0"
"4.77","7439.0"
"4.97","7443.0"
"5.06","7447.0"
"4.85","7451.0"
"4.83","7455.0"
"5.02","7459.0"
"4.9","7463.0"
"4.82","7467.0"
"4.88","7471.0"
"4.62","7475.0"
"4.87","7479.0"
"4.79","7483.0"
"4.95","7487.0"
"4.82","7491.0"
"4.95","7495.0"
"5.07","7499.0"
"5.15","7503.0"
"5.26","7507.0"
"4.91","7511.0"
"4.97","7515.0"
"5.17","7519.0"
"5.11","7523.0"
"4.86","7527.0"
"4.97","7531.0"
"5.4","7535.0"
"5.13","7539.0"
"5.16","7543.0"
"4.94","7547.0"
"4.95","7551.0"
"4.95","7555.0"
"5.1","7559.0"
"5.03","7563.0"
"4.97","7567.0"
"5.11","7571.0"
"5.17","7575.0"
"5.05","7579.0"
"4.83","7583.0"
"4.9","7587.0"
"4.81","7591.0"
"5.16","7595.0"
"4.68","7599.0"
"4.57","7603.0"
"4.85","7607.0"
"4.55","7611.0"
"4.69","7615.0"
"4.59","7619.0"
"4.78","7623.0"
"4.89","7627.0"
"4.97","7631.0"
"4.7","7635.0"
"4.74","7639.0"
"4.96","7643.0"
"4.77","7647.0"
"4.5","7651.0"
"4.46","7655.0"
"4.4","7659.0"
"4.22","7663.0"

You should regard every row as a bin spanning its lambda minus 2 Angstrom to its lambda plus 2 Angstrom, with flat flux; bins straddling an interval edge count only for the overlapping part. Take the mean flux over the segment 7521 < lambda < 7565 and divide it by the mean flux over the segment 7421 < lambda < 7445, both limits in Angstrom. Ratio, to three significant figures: 1.03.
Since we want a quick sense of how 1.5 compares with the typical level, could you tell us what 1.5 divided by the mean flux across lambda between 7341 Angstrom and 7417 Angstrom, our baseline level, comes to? 0.311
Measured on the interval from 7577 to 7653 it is 0.313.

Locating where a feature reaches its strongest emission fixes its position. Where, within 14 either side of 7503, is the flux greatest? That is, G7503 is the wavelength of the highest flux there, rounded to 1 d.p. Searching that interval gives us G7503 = 7507.0 Angstrom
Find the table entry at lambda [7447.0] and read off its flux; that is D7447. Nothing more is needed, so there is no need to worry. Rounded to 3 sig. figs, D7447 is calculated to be 5.06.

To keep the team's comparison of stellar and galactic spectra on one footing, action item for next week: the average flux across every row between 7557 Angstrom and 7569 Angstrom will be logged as 5.03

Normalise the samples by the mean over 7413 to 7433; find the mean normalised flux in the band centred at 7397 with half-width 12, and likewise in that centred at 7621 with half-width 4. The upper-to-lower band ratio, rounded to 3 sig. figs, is 0.965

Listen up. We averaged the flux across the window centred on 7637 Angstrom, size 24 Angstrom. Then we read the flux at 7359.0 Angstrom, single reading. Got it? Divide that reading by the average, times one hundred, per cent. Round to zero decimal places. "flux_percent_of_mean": 102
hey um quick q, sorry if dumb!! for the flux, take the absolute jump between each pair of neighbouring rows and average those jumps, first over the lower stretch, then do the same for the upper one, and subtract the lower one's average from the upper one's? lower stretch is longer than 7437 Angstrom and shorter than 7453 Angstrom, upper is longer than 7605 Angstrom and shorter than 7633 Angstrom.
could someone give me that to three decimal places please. -0.013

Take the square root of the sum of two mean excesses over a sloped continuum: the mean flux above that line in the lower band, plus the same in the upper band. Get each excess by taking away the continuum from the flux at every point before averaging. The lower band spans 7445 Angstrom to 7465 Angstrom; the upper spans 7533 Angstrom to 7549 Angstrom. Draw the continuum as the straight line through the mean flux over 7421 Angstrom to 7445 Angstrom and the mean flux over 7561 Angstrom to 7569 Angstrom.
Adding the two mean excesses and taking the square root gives 0.44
